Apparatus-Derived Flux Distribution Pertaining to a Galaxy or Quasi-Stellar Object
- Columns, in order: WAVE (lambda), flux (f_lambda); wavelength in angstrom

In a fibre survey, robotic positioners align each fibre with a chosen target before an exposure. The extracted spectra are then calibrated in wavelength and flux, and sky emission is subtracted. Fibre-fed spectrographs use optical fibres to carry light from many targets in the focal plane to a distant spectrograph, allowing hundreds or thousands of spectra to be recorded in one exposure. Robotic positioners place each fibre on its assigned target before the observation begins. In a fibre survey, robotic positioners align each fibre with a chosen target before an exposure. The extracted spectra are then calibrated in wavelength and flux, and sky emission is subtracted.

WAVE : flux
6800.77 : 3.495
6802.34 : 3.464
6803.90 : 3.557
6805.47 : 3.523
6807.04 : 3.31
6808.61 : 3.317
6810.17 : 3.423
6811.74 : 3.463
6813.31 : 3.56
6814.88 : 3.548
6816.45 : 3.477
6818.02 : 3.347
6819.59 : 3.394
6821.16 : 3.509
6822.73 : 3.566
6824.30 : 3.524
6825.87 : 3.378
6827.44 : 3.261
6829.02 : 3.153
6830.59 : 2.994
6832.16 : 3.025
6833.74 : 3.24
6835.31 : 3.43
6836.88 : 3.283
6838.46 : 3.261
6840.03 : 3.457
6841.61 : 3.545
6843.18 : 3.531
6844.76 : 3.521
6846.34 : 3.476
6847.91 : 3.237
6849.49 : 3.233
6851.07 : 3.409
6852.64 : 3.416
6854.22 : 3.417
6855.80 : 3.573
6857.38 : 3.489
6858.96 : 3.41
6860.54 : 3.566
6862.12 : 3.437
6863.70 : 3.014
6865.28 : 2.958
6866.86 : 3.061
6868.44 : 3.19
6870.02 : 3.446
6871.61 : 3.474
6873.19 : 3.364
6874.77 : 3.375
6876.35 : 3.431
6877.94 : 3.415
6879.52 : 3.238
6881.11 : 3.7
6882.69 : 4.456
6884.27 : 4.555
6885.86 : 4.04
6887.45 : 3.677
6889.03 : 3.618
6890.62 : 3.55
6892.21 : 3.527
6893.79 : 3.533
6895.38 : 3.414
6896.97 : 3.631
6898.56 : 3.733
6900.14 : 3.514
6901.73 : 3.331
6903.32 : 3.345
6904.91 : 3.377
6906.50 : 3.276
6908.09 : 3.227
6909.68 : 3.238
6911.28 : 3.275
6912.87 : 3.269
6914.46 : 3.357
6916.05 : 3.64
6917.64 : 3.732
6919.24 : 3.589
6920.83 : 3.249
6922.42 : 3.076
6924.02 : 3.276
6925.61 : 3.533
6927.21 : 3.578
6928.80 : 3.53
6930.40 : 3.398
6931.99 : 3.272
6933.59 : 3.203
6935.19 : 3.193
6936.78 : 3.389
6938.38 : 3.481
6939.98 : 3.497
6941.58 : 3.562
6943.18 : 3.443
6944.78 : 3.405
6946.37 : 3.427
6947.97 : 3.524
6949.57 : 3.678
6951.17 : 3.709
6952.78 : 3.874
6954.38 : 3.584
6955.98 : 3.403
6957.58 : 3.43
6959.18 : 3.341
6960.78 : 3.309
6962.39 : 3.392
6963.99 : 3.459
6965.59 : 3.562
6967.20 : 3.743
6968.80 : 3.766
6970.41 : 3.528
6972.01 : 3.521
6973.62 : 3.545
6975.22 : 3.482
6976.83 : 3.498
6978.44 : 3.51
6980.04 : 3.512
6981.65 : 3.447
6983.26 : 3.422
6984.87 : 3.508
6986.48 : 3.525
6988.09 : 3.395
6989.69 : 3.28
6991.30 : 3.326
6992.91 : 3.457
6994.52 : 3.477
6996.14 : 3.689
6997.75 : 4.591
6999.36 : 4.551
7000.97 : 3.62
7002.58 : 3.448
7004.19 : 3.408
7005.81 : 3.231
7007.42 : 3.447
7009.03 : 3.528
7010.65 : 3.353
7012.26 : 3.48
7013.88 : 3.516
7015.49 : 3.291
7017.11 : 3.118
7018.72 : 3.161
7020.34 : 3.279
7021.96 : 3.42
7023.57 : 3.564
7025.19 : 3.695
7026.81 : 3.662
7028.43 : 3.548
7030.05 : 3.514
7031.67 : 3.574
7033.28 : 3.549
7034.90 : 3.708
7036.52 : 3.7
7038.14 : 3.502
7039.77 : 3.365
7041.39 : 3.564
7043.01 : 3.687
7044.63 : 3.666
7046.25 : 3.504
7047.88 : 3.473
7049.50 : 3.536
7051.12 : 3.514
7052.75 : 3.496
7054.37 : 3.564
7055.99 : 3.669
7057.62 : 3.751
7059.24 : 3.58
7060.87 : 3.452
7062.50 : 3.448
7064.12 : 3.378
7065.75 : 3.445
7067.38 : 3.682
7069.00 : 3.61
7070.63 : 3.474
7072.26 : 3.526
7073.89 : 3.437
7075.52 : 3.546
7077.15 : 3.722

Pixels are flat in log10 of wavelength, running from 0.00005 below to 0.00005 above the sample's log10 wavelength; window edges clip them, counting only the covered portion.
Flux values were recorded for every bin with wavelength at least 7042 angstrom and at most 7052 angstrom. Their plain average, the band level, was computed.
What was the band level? 3.56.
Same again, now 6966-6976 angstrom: 3.60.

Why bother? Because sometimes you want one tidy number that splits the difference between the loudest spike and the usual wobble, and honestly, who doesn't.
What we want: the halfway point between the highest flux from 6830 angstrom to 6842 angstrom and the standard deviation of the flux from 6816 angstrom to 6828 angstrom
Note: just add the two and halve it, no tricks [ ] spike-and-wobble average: 1.82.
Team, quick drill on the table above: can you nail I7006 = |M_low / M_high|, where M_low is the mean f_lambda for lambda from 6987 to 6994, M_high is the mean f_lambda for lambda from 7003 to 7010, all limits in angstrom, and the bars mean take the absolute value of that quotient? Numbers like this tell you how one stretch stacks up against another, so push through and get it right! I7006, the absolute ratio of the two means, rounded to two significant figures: 0.99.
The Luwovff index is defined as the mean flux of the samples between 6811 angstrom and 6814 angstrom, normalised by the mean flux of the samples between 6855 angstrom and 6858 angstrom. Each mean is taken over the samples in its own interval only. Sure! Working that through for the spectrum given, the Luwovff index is 0.99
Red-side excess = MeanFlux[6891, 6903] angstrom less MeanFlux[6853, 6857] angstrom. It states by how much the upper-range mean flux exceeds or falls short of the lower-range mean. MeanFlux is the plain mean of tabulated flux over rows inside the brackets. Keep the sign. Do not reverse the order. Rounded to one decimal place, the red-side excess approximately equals 0.0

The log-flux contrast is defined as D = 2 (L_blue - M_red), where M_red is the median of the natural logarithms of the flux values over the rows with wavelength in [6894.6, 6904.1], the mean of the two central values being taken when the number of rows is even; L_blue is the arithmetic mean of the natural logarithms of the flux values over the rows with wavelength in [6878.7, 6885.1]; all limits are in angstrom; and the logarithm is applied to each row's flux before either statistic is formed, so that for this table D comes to 0.26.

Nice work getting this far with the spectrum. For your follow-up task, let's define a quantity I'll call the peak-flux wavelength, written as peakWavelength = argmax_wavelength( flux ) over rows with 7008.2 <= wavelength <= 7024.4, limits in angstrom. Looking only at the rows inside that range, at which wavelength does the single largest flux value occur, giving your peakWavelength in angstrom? 7023.57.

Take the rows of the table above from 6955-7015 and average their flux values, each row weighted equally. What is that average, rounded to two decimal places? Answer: 3.53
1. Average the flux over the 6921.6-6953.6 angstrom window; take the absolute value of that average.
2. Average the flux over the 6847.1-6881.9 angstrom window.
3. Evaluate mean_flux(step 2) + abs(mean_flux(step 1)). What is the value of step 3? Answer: 6.81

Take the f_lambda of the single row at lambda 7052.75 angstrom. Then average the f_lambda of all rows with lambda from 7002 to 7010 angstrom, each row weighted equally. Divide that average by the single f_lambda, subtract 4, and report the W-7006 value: -3.02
